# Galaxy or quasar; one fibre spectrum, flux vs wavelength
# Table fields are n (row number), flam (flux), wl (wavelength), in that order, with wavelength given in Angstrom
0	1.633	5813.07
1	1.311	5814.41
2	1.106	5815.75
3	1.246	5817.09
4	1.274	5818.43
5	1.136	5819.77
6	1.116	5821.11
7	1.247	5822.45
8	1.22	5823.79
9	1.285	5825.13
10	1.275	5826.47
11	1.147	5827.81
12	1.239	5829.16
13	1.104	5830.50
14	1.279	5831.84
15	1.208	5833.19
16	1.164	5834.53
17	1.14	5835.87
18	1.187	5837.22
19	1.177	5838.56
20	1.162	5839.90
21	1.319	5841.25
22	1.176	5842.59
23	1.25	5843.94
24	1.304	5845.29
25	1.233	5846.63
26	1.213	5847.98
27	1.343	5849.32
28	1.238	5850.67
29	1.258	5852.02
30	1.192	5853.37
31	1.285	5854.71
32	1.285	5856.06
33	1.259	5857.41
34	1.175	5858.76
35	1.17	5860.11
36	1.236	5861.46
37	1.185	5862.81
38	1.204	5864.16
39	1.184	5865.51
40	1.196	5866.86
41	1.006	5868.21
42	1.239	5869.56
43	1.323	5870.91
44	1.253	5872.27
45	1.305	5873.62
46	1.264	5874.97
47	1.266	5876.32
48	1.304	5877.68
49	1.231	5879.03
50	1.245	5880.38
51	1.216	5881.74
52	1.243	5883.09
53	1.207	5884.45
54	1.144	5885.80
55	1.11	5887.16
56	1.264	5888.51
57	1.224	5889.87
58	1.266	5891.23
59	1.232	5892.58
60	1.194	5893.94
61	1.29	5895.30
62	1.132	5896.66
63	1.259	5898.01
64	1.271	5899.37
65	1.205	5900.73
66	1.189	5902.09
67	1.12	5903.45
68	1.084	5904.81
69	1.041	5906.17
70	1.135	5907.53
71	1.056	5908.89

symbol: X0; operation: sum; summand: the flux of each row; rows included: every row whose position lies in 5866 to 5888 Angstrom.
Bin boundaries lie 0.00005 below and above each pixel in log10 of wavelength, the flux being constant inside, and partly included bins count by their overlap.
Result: 19.6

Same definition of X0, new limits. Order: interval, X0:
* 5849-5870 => 19.5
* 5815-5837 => 19.2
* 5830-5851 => 19.5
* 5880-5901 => 19.5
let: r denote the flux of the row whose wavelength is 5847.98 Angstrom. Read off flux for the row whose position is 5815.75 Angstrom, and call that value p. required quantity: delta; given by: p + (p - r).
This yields 1.00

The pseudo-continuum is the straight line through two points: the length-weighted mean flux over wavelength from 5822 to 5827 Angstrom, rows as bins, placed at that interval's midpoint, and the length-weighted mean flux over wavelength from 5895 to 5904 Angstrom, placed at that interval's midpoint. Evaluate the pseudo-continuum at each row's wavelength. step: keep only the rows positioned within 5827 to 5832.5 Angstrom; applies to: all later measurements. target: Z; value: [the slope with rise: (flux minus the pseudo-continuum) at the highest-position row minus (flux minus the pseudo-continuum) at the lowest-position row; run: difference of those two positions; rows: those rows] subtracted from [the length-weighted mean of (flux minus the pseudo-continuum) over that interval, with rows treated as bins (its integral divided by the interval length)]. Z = -0.09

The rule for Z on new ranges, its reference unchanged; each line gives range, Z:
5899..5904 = 0.02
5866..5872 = -0.06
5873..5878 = 0.06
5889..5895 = 0.03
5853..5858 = 0.01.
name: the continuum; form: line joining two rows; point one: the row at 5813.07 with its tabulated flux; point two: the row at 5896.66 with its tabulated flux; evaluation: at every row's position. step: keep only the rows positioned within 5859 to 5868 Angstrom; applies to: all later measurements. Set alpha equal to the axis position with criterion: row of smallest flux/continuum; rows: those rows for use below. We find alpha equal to 5860.11 Angstrom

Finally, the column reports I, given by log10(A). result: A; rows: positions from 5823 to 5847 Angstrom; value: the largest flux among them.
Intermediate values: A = 1.319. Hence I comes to 0.120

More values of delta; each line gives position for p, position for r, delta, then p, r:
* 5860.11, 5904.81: 1.26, 1.17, 1.084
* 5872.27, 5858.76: 1.33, 1.253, 1.175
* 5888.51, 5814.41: 1.22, 1.264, 1.311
